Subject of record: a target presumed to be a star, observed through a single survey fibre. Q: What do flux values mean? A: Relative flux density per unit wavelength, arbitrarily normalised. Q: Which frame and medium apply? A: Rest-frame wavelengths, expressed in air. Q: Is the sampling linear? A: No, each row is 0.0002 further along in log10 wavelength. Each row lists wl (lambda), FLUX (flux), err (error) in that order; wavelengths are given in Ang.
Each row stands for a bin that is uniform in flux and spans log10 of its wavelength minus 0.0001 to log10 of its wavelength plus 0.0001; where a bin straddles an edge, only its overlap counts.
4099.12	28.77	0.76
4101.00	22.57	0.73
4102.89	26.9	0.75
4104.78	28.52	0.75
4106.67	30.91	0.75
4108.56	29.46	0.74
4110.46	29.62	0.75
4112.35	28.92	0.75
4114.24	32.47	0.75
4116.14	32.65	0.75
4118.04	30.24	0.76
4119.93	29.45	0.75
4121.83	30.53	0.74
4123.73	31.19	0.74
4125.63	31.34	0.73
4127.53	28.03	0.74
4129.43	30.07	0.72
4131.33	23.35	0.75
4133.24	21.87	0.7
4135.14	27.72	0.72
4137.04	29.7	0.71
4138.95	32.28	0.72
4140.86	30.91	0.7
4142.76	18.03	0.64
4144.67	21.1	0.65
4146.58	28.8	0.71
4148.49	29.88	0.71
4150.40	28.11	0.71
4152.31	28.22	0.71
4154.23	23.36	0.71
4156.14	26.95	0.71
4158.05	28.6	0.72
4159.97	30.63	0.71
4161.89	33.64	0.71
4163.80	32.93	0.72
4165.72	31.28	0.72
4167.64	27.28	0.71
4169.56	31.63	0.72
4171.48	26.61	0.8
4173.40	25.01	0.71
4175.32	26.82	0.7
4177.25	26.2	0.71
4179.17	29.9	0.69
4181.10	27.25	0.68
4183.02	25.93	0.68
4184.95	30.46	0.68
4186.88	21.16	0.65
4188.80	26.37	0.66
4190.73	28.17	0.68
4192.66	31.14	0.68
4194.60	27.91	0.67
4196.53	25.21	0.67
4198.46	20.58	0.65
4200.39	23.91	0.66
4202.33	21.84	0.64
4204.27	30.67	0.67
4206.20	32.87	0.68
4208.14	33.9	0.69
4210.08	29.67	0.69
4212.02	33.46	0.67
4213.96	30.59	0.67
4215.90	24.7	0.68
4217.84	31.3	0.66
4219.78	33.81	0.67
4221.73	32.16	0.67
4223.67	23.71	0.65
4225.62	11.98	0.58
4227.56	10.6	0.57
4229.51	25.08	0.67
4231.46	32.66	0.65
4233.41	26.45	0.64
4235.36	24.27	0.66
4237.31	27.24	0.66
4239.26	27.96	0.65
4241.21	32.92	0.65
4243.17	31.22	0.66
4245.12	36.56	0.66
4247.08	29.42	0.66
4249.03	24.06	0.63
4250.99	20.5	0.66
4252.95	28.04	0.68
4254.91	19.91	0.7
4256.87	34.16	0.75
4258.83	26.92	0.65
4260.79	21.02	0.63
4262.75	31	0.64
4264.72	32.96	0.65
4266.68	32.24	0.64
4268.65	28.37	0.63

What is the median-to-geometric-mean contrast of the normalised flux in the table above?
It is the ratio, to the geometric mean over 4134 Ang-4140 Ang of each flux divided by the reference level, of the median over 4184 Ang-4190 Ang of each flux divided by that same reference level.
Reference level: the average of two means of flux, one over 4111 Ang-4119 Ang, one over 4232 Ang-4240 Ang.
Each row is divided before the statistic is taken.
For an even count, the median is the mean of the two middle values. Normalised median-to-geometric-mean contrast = 0.88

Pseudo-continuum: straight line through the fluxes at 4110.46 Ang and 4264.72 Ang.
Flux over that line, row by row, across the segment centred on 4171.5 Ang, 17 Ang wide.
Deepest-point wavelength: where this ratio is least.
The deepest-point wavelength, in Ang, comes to 4173.40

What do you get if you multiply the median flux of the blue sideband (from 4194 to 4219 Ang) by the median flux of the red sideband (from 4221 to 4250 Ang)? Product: 808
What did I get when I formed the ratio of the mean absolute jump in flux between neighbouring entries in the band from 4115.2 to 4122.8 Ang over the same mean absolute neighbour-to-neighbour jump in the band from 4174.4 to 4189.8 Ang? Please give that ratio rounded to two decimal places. 0.37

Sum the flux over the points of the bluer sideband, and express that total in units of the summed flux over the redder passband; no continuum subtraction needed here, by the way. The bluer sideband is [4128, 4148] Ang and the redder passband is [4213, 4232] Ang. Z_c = 1.03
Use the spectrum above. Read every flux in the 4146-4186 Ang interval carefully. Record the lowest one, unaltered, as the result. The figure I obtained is 23.36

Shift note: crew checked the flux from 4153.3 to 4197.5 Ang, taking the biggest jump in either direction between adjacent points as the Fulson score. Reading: 9.3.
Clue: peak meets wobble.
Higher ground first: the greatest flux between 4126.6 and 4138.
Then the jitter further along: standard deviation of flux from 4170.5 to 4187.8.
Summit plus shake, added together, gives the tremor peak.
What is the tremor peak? 33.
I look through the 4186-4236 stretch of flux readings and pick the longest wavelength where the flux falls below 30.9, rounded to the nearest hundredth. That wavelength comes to 4235.36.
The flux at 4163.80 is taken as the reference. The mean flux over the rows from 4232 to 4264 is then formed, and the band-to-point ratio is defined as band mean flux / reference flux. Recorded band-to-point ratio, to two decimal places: 0.84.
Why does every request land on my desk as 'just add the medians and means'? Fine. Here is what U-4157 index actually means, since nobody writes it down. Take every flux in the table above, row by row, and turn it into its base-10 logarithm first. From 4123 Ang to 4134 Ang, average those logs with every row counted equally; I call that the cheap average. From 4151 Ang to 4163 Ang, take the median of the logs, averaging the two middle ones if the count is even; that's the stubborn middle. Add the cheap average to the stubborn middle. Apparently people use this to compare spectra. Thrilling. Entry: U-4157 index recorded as 2.89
